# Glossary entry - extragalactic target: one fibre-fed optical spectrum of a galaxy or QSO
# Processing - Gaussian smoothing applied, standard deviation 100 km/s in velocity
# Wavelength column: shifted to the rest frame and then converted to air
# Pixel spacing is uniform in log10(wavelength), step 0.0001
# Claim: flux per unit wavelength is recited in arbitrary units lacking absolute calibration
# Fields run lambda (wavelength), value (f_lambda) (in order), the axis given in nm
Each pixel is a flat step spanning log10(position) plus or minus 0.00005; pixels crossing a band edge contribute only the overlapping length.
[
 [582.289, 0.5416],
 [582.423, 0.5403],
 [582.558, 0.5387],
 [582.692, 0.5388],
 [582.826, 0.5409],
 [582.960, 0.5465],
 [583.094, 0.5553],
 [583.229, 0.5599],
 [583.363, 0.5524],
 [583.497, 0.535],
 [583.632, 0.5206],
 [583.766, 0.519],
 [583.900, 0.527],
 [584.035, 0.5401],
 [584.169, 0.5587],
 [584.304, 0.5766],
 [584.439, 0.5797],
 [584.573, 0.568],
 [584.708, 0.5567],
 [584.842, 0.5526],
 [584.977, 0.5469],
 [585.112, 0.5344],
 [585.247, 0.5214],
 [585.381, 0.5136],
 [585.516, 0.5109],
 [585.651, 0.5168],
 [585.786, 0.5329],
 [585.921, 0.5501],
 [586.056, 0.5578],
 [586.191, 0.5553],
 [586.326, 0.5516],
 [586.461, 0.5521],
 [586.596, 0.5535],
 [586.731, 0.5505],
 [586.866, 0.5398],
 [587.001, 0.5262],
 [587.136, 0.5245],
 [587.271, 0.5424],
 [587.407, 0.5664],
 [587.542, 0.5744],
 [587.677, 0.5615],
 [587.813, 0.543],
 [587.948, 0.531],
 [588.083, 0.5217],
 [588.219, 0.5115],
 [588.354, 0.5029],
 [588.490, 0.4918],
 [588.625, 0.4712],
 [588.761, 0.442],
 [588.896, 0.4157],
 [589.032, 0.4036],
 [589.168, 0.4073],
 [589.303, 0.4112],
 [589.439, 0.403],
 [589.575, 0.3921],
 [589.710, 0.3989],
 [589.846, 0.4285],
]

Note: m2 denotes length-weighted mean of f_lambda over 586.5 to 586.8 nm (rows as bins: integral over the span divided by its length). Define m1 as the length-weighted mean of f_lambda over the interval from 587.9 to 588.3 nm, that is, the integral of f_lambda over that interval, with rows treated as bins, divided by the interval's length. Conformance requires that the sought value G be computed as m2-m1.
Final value 0.032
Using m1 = 0.521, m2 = 0.552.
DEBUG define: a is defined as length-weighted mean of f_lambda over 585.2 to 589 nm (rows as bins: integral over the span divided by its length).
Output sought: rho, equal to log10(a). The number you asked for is -0.280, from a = 0.525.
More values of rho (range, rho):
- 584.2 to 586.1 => -0.264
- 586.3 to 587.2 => -0.266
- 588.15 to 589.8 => -0.359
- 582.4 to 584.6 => -0.262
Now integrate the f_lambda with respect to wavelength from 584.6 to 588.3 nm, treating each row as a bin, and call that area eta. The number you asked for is 2.0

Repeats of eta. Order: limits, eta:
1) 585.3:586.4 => 0.6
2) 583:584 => 0.5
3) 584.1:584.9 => 0.5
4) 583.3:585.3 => 1.1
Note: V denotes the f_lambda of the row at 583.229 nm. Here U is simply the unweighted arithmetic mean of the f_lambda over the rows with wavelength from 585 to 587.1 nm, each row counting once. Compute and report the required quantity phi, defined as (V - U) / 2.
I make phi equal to 0.011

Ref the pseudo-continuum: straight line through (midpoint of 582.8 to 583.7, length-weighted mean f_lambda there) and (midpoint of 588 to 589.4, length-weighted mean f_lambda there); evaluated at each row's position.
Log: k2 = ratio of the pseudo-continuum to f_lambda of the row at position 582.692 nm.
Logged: 1.03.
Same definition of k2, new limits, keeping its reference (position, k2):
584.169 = 0.95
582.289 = 1.03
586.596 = 0.89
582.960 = 1.00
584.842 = 0.94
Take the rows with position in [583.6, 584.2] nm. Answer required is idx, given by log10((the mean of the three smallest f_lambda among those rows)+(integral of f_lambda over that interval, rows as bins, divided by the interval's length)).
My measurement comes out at 0.023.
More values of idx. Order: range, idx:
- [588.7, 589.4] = -0.085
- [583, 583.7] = 0.034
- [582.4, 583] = 0.033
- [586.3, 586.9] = 0.040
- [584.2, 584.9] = 0.051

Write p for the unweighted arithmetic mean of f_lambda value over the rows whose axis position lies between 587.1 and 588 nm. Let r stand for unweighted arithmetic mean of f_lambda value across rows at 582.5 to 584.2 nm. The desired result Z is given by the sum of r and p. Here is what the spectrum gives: 1.09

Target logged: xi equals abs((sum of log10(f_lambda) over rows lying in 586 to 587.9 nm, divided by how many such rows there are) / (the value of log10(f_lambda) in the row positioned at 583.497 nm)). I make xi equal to 0.96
